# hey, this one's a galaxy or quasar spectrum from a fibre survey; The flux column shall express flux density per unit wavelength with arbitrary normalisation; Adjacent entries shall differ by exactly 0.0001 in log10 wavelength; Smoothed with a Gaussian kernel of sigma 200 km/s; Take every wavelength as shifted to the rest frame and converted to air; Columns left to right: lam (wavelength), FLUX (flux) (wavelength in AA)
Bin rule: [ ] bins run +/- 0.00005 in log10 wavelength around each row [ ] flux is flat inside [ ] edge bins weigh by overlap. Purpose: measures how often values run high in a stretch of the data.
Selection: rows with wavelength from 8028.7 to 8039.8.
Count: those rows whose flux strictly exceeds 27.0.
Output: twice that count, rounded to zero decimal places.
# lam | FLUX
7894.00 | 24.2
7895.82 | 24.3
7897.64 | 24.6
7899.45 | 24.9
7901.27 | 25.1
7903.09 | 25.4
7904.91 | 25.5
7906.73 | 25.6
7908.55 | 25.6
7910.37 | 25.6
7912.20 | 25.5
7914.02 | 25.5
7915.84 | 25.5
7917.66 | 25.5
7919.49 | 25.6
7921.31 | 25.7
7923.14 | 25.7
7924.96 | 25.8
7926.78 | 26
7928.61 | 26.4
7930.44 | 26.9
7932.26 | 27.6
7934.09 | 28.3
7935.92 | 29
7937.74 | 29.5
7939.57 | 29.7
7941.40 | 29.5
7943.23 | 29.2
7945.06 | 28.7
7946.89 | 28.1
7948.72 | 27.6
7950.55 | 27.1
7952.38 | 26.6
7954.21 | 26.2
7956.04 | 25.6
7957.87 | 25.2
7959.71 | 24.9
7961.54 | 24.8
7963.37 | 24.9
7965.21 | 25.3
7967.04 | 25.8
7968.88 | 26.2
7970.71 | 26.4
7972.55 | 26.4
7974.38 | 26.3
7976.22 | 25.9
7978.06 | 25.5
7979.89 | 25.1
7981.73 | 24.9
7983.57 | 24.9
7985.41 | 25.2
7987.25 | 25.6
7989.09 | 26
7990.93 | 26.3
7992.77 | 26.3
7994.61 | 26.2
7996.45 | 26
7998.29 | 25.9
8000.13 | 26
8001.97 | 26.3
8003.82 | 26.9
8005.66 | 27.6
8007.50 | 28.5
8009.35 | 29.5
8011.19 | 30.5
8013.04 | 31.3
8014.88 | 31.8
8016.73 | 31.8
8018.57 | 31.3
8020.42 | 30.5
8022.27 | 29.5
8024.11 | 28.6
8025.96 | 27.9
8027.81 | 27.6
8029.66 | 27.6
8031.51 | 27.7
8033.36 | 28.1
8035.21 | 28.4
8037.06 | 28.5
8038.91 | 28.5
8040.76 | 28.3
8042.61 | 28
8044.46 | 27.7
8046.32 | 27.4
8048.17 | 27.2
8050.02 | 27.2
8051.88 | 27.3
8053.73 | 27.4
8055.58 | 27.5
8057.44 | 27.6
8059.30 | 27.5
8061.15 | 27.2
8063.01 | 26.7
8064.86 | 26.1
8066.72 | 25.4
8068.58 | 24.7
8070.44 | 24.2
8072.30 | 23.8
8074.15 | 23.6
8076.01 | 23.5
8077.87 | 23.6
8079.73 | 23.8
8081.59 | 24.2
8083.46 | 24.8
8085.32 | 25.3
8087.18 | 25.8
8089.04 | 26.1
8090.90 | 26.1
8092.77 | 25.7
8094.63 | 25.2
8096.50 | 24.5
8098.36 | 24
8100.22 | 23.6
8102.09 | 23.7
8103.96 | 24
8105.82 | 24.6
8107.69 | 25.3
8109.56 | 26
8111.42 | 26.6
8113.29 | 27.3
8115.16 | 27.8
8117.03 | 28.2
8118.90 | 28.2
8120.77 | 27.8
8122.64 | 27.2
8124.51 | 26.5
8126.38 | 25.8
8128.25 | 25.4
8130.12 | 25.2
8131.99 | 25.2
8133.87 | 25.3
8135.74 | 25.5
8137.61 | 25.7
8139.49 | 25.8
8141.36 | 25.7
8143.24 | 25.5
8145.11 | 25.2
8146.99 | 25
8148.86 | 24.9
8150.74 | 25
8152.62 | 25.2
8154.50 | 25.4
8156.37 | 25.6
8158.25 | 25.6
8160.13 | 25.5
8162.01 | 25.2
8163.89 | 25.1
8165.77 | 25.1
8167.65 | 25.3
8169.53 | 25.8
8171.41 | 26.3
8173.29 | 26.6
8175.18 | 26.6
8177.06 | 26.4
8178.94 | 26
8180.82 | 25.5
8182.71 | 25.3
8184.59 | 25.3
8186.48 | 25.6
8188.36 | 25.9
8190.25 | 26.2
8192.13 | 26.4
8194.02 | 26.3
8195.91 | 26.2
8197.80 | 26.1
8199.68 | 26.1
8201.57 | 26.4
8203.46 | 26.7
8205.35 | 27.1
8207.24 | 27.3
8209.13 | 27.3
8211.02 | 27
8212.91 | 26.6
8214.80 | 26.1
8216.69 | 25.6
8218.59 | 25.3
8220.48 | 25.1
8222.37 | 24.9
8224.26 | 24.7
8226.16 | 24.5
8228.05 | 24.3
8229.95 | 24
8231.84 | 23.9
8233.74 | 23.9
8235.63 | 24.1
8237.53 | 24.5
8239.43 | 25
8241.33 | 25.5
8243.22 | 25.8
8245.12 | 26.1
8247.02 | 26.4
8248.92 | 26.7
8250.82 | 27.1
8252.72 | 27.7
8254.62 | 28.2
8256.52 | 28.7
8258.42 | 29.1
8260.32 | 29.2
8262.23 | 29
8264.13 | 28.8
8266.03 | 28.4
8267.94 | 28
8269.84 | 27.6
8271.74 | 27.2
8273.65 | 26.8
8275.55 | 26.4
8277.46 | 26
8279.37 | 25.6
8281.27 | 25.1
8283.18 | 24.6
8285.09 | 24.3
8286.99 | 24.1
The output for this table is 12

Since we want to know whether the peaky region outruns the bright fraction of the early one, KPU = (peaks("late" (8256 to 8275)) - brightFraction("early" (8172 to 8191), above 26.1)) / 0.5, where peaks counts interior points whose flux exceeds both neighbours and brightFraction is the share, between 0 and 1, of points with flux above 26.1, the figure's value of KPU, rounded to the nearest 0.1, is 1.2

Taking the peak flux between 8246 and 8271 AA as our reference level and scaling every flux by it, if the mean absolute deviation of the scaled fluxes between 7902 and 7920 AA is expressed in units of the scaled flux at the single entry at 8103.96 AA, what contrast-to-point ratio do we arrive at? 0.002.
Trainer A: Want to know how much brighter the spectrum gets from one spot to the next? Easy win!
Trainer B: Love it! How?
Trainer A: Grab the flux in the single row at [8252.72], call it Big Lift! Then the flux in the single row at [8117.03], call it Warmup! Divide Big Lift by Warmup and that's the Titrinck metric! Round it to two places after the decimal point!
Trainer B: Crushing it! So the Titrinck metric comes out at 0.98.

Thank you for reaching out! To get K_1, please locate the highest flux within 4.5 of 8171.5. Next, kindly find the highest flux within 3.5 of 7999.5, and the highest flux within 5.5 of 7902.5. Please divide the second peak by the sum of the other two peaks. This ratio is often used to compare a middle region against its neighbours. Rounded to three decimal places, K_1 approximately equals 0.504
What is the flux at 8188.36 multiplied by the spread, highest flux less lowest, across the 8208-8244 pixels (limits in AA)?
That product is 88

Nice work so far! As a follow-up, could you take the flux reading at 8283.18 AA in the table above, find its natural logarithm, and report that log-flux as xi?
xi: 3.20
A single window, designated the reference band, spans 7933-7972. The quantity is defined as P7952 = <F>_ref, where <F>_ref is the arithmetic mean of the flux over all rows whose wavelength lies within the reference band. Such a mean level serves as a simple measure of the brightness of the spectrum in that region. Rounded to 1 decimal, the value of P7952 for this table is 27.1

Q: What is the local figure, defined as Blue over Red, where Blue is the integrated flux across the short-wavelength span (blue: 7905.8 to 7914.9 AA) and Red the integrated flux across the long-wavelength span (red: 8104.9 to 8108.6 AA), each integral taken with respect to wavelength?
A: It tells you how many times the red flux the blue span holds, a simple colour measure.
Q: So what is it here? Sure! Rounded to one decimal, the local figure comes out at 2.5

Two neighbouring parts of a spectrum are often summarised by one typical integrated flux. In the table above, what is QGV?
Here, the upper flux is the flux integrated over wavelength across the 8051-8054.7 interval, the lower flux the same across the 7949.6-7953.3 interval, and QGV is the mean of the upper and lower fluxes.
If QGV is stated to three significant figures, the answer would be 100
